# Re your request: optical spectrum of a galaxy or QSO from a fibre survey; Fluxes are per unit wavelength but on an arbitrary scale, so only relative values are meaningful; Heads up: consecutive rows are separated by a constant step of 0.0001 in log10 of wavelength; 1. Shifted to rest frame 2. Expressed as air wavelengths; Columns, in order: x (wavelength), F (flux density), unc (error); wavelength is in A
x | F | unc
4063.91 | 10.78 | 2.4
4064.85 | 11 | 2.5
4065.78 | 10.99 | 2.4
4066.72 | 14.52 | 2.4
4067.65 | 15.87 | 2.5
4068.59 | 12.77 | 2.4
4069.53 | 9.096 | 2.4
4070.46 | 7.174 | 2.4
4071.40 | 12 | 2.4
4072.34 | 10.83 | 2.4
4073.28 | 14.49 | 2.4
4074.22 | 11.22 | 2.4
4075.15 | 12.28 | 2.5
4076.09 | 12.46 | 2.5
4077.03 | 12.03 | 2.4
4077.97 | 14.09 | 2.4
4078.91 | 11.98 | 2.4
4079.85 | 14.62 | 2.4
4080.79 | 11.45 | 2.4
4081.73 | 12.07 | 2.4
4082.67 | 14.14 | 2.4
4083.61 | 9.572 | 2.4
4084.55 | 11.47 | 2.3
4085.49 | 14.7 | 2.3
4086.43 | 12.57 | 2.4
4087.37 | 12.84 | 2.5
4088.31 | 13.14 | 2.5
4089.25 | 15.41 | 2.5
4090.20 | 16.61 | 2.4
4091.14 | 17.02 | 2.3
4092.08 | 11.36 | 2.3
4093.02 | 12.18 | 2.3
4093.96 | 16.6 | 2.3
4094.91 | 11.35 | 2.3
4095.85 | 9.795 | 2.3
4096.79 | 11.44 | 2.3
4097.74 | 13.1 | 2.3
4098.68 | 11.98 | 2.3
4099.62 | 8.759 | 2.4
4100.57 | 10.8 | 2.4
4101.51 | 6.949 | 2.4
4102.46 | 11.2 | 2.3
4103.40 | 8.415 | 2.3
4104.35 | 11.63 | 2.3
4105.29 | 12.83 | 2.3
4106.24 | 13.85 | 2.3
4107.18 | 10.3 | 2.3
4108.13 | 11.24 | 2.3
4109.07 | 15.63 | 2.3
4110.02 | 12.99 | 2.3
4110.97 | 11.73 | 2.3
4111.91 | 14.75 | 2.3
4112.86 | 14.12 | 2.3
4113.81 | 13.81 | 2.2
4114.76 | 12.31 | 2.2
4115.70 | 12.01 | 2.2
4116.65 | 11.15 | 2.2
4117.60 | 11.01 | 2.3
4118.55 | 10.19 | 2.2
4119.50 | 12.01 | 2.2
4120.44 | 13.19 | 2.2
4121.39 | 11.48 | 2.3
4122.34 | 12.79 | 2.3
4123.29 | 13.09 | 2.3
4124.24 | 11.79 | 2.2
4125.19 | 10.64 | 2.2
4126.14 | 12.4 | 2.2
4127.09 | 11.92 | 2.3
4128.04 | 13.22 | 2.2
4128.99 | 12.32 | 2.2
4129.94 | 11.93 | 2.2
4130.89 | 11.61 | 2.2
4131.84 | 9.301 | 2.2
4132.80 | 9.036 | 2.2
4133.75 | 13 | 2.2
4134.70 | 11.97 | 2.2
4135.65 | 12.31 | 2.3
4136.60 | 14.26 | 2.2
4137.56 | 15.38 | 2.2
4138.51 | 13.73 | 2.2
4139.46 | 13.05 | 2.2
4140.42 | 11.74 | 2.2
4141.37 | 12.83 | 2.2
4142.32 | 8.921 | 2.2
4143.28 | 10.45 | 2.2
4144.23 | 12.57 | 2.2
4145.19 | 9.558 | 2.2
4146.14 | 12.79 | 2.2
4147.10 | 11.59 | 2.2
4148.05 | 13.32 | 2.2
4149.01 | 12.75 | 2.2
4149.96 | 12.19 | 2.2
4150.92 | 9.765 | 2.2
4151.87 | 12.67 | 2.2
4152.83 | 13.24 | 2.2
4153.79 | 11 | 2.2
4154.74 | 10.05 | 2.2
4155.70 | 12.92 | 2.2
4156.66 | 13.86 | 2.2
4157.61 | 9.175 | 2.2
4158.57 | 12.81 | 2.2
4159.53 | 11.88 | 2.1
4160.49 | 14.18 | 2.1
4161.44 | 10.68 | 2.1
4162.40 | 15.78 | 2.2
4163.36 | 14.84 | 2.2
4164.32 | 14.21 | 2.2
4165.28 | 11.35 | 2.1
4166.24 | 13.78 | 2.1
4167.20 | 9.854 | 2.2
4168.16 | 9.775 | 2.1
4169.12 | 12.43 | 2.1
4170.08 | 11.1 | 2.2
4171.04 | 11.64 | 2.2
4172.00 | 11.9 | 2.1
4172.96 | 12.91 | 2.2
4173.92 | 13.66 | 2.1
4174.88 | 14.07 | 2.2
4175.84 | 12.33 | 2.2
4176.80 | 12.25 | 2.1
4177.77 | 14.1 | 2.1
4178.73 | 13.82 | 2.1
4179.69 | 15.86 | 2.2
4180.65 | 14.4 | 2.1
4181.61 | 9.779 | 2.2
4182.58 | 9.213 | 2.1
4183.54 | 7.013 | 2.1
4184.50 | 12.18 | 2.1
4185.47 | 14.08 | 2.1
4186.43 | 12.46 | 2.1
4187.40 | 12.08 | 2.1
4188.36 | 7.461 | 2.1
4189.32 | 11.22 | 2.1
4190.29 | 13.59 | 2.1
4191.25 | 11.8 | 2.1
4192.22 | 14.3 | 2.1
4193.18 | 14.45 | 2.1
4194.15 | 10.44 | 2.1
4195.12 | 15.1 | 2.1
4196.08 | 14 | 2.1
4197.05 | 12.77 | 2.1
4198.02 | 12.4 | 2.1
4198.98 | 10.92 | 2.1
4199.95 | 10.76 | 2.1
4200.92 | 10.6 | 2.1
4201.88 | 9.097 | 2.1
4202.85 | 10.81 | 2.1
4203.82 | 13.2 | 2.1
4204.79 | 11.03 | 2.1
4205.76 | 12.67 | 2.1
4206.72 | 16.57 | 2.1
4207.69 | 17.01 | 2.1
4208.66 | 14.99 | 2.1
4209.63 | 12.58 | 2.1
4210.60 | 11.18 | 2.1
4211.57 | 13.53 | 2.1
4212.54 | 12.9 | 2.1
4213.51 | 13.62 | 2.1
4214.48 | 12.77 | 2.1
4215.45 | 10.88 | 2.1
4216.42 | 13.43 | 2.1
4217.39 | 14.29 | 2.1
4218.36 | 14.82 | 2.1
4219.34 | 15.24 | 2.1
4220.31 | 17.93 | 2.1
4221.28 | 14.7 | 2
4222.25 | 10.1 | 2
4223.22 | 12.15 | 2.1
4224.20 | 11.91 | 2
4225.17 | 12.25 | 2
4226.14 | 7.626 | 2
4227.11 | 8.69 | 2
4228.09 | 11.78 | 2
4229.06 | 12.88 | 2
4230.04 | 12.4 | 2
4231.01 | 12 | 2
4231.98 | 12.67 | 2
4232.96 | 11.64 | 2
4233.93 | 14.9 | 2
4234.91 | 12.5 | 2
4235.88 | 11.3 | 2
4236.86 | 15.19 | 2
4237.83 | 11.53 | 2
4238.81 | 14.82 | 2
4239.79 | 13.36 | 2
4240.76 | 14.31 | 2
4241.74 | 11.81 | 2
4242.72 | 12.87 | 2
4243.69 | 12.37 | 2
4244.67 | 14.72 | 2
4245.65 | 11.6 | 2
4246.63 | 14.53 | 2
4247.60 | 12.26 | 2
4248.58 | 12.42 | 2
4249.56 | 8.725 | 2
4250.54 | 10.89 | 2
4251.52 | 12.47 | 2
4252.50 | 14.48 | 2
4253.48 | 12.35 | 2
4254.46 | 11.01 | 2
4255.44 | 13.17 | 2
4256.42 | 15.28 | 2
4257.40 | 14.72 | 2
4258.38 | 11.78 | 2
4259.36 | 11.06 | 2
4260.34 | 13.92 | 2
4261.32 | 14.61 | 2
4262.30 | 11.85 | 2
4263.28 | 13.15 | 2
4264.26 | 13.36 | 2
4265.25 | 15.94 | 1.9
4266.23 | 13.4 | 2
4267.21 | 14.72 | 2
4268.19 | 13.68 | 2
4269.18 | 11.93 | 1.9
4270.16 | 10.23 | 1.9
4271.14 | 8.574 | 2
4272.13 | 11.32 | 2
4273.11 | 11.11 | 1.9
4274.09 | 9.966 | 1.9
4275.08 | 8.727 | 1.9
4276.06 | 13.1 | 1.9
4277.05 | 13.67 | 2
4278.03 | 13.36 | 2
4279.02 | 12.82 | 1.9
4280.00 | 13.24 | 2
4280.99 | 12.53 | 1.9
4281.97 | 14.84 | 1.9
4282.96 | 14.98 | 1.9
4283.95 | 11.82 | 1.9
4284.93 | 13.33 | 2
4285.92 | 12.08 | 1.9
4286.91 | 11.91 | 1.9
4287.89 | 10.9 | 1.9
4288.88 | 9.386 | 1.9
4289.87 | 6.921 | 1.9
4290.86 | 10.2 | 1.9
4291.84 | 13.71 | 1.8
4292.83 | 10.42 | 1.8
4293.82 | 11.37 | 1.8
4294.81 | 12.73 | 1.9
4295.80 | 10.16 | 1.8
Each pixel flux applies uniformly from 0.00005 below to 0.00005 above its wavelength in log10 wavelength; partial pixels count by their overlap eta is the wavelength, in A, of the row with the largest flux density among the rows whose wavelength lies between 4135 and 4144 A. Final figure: 4137.56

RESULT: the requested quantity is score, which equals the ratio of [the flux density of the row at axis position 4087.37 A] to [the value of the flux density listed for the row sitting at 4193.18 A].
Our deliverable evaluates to 0.89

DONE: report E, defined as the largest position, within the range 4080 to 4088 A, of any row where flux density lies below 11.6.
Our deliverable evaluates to 4084.55 A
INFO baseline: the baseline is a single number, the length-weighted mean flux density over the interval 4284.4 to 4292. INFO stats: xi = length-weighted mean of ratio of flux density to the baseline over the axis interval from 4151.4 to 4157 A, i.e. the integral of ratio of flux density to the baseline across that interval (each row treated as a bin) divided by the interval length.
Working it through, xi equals 1.12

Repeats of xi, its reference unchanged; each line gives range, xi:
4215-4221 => 1.32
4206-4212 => 1.30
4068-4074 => 1.02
